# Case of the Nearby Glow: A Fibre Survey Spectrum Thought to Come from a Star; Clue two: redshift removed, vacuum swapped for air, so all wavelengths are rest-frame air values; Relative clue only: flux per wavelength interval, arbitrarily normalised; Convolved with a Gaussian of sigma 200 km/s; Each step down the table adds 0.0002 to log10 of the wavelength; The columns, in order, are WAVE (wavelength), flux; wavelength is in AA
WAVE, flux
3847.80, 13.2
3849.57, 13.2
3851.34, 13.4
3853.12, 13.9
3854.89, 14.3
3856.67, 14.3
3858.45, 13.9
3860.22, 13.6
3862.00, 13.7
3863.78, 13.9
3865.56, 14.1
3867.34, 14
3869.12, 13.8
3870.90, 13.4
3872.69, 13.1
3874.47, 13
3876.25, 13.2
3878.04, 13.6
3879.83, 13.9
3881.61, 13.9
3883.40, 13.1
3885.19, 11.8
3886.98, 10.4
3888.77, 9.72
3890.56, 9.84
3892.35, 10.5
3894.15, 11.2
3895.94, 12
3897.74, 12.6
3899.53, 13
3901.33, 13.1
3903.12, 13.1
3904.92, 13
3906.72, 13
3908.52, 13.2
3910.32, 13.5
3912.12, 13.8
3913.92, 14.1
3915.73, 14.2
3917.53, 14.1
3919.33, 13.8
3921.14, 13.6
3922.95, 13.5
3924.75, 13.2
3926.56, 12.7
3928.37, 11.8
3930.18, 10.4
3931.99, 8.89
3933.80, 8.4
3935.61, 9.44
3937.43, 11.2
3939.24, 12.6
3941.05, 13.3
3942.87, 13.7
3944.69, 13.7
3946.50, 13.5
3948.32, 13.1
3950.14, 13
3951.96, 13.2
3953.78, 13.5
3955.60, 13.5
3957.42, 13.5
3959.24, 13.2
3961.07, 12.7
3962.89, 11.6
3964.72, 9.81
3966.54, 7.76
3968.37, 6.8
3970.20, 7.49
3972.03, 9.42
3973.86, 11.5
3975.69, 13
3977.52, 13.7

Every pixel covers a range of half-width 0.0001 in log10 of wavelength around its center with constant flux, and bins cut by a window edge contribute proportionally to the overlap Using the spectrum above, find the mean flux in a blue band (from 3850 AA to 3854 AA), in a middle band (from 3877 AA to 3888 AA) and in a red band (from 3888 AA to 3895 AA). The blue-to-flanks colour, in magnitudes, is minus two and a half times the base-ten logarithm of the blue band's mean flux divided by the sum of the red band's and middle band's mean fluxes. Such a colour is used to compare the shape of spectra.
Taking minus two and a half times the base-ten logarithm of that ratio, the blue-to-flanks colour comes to 0.57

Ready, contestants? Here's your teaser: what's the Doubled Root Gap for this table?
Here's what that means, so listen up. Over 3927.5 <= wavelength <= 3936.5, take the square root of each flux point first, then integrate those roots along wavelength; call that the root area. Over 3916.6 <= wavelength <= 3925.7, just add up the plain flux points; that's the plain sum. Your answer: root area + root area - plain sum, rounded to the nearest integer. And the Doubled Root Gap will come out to -12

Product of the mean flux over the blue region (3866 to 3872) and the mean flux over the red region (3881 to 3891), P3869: 157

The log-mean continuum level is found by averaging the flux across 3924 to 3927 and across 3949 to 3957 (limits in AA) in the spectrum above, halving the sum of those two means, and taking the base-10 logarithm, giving 1.12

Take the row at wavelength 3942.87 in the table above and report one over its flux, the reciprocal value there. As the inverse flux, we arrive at 0.073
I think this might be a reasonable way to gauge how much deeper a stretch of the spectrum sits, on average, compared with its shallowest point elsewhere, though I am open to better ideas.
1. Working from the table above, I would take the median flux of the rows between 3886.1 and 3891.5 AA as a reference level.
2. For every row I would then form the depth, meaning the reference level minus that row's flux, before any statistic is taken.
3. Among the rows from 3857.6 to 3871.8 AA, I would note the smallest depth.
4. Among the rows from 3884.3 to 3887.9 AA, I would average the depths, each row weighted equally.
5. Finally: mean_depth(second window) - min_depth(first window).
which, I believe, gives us 3.0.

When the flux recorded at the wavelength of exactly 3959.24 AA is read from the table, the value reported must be 13.2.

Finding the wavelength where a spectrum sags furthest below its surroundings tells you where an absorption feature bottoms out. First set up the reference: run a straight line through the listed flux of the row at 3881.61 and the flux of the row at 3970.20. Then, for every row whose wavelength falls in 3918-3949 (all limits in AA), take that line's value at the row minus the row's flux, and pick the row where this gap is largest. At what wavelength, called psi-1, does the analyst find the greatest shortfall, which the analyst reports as 3933.80 AA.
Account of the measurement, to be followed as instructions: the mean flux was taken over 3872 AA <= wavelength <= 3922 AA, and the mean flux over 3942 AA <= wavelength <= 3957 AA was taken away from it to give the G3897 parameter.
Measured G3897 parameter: -0.6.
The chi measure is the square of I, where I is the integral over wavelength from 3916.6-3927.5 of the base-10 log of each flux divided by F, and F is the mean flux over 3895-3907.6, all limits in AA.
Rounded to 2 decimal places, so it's 0.05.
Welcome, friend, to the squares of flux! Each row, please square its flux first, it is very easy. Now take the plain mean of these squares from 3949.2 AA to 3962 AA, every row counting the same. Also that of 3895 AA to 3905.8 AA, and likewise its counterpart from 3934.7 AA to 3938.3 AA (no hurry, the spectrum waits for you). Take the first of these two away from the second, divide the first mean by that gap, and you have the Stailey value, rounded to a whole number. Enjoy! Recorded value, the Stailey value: -3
